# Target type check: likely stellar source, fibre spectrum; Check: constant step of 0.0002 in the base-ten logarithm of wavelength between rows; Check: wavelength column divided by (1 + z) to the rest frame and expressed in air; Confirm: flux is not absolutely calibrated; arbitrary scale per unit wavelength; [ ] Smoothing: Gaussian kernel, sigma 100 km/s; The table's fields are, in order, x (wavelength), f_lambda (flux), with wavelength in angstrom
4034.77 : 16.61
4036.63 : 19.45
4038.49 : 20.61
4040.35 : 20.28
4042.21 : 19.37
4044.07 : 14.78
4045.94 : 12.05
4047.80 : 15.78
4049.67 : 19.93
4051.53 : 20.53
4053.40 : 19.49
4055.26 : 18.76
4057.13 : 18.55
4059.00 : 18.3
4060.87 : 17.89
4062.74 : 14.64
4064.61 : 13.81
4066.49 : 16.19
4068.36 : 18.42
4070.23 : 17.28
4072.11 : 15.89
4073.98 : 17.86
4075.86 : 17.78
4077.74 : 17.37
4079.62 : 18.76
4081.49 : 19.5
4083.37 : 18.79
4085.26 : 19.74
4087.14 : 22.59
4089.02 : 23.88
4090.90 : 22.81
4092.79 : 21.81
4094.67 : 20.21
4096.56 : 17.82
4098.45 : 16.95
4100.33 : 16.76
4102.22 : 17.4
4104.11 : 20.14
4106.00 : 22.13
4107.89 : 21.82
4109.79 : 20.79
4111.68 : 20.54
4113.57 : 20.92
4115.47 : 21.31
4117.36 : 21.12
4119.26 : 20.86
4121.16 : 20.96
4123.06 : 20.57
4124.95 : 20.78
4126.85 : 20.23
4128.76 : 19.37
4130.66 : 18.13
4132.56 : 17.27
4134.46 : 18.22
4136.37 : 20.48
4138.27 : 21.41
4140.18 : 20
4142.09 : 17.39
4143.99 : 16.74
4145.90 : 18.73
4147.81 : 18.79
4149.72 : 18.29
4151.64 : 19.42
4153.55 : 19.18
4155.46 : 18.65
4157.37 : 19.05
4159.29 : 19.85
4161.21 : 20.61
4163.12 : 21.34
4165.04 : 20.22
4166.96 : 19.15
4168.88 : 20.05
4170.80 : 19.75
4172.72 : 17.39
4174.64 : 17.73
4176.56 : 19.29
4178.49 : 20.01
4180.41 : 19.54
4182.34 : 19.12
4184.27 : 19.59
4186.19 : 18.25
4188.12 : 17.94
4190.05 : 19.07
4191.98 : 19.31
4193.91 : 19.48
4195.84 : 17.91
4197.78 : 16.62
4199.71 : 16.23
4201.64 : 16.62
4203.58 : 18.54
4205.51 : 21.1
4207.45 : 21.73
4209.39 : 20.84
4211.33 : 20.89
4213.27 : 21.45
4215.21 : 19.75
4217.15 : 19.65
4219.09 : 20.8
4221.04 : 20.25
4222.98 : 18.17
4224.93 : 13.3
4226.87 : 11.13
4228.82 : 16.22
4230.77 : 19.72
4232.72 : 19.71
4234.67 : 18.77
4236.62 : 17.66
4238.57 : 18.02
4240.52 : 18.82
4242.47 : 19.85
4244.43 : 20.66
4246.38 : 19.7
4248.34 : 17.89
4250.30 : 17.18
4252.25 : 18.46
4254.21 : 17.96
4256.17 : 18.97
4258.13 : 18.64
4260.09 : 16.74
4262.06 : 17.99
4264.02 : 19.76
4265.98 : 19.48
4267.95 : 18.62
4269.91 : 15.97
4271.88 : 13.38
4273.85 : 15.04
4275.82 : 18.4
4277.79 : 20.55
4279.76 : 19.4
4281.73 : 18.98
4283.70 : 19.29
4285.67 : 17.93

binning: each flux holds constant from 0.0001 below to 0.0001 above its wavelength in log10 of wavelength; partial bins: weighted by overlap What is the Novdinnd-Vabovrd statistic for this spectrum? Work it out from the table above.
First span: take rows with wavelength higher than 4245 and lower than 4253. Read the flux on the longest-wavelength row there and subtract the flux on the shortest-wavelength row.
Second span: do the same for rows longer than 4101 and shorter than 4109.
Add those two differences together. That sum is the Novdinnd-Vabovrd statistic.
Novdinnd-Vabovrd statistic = 3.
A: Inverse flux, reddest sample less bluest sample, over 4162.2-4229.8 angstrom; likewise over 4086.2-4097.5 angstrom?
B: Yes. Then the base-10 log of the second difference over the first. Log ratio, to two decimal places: -0.10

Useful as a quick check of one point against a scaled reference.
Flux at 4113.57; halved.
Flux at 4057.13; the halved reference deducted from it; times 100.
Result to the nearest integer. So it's 809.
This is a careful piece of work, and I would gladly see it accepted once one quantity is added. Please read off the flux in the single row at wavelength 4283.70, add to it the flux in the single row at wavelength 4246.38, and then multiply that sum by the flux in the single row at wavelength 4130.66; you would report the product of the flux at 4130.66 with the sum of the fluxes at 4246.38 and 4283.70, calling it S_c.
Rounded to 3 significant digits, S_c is 707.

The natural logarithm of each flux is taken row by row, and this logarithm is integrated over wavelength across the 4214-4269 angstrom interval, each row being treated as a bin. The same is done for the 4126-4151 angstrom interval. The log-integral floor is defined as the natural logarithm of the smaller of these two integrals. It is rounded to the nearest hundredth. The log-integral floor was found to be 4.29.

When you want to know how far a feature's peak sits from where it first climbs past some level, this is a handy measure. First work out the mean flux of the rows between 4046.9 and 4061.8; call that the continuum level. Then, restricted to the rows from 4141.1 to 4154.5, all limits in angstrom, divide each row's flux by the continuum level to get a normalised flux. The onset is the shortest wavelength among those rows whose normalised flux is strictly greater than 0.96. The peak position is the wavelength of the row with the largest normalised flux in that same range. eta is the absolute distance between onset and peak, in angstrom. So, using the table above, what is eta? 5.7 angstrom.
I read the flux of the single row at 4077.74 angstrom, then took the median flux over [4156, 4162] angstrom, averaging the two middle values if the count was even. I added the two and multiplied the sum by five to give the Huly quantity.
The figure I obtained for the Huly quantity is 186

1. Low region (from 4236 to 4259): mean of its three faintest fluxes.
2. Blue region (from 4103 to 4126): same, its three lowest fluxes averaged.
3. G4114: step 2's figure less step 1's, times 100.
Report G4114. 284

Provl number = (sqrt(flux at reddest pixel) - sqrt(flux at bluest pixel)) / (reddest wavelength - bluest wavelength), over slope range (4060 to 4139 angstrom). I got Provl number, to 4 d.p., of 0.0051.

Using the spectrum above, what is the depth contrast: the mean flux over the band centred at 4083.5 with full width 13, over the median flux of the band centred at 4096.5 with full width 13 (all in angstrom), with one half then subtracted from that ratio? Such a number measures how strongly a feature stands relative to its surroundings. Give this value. 0.63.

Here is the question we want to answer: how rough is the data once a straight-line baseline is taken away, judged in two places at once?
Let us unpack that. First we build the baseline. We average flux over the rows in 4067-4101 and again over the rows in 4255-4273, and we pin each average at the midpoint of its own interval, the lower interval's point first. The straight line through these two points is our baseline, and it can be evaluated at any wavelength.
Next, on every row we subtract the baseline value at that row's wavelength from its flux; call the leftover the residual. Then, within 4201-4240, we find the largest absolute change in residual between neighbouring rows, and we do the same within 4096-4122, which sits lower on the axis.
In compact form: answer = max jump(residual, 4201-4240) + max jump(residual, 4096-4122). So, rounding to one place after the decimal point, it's 7.9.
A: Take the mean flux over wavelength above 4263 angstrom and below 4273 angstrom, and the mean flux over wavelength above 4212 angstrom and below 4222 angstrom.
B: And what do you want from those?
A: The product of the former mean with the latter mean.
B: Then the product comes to 355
